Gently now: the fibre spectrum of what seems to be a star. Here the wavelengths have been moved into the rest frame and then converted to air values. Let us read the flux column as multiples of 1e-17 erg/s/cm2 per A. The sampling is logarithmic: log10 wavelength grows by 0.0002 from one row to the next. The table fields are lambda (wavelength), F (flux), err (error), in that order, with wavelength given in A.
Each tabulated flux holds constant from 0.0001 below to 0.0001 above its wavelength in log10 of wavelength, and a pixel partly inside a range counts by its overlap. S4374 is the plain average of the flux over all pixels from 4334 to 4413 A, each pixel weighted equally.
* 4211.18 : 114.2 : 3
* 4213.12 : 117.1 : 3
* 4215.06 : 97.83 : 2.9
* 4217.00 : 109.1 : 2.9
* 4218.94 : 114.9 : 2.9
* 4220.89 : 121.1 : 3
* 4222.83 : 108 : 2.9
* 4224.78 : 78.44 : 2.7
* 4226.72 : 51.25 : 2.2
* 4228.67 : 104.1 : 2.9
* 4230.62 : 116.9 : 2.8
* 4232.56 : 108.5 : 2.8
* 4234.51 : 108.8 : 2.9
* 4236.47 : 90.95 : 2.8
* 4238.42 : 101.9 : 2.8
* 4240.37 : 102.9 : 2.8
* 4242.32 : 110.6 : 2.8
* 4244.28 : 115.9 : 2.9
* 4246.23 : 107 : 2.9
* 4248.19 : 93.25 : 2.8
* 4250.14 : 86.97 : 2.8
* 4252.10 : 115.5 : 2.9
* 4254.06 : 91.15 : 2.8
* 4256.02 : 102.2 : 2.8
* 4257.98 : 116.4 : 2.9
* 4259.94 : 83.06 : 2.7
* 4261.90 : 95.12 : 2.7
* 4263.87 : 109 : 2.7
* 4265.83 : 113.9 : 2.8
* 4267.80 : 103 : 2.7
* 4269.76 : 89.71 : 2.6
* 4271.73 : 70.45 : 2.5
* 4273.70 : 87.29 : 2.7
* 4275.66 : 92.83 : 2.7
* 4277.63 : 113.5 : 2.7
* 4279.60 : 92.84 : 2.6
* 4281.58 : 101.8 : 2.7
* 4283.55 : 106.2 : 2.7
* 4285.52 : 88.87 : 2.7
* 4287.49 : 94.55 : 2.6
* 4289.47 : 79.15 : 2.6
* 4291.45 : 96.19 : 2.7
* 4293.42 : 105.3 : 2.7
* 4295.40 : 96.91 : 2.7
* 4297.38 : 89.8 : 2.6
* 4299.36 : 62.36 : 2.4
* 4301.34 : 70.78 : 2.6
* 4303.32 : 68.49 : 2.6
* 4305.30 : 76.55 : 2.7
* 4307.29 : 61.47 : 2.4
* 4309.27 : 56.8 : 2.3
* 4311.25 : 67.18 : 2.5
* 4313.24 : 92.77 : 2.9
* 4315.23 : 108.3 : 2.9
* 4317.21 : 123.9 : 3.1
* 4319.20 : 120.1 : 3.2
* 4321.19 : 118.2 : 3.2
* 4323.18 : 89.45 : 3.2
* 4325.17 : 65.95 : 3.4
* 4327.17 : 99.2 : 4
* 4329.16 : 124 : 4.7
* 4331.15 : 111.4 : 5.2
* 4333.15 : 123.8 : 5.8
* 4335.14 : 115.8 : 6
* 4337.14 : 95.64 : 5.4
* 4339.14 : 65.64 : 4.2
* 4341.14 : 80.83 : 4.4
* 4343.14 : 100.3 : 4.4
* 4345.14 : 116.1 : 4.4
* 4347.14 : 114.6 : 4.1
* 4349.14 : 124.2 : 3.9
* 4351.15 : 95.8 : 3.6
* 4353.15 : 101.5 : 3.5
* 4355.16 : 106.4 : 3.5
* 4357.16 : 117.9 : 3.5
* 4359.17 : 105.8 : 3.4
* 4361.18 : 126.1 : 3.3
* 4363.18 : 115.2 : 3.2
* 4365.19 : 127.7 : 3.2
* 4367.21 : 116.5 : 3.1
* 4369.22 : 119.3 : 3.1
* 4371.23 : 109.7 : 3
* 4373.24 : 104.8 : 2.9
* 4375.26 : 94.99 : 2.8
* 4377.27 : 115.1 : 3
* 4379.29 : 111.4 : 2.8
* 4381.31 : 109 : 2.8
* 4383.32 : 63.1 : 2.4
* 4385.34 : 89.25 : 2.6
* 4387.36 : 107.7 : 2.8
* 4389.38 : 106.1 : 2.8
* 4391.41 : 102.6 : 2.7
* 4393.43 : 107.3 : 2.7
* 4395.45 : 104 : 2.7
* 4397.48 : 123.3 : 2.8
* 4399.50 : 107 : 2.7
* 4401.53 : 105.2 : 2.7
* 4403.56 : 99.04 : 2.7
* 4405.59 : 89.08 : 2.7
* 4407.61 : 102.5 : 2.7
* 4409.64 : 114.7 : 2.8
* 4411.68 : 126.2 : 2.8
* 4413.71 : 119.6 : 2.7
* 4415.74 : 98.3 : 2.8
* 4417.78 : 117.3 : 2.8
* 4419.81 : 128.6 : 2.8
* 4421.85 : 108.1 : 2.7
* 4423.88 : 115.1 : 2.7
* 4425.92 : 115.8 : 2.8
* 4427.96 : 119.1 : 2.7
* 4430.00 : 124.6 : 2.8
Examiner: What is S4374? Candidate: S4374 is 106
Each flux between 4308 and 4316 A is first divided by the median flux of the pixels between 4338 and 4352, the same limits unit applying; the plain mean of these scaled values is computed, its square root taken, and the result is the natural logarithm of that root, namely -0.11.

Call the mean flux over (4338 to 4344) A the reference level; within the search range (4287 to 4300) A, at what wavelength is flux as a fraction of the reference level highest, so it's 4293.42 A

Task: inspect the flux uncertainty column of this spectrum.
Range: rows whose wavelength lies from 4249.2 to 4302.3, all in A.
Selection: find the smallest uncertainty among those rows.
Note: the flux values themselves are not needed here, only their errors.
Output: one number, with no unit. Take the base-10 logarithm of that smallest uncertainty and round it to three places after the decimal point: 0.380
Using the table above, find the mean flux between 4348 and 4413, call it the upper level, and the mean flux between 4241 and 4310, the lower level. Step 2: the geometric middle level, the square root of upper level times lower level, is 100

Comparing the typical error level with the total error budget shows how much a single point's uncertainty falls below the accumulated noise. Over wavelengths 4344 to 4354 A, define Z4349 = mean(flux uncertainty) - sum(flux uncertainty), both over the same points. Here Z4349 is -15.6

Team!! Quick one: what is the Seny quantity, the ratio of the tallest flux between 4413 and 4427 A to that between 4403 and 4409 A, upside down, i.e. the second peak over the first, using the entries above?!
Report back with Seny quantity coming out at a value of 0.80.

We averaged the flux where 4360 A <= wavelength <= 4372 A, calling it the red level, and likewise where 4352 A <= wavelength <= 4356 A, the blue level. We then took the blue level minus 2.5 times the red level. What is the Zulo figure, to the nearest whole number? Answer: -194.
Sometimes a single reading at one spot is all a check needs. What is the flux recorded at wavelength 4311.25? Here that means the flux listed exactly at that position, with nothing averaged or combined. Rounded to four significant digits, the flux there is 67.18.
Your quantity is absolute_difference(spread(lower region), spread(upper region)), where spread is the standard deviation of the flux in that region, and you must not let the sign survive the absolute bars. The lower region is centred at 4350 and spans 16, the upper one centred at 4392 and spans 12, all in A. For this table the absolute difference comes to 2.5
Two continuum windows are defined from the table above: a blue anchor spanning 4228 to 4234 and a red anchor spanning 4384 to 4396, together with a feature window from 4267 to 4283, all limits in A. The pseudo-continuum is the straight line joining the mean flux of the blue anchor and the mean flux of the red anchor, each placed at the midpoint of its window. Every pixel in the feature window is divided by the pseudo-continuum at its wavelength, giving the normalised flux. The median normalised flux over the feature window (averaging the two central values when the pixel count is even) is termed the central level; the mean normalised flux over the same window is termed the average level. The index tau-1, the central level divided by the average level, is 0.99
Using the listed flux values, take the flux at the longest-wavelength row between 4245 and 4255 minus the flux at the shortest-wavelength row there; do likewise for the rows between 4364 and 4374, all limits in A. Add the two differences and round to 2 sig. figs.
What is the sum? -39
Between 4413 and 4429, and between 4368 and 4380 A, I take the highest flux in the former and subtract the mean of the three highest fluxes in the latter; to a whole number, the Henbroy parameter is 13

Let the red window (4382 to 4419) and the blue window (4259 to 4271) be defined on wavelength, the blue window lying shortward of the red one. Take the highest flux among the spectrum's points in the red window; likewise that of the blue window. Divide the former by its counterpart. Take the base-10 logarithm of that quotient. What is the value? 0.045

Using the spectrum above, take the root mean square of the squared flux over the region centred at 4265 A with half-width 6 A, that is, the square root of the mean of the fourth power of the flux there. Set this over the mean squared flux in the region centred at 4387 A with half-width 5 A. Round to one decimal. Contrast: 1.1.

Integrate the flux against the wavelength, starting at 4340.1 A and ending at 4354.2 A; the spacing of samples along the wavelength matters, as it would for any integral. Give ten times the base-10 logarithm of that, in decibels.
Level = 31.7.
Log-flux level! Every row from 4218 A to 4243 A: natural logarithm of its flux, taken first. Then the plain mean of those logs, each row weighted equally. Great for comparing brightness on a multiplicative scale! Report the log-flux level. 4.60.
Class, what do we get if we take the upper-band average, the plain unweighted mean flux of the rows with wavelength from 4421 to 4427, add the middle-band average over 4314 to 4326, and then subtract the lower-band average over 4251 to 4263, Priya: 117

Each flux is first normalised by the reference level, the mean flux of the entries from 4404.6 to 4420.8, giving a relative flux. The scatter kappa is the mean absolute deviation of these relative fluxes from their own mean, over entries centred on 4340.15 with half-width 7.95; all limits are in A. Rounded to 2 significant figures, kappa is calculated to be 0.14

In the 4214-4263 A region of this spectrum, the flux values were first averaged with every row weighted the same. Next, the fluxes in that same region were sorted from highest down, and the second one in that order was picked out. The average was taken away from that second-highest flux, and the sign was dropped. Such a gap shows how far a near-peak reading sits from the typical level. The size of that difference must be 16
